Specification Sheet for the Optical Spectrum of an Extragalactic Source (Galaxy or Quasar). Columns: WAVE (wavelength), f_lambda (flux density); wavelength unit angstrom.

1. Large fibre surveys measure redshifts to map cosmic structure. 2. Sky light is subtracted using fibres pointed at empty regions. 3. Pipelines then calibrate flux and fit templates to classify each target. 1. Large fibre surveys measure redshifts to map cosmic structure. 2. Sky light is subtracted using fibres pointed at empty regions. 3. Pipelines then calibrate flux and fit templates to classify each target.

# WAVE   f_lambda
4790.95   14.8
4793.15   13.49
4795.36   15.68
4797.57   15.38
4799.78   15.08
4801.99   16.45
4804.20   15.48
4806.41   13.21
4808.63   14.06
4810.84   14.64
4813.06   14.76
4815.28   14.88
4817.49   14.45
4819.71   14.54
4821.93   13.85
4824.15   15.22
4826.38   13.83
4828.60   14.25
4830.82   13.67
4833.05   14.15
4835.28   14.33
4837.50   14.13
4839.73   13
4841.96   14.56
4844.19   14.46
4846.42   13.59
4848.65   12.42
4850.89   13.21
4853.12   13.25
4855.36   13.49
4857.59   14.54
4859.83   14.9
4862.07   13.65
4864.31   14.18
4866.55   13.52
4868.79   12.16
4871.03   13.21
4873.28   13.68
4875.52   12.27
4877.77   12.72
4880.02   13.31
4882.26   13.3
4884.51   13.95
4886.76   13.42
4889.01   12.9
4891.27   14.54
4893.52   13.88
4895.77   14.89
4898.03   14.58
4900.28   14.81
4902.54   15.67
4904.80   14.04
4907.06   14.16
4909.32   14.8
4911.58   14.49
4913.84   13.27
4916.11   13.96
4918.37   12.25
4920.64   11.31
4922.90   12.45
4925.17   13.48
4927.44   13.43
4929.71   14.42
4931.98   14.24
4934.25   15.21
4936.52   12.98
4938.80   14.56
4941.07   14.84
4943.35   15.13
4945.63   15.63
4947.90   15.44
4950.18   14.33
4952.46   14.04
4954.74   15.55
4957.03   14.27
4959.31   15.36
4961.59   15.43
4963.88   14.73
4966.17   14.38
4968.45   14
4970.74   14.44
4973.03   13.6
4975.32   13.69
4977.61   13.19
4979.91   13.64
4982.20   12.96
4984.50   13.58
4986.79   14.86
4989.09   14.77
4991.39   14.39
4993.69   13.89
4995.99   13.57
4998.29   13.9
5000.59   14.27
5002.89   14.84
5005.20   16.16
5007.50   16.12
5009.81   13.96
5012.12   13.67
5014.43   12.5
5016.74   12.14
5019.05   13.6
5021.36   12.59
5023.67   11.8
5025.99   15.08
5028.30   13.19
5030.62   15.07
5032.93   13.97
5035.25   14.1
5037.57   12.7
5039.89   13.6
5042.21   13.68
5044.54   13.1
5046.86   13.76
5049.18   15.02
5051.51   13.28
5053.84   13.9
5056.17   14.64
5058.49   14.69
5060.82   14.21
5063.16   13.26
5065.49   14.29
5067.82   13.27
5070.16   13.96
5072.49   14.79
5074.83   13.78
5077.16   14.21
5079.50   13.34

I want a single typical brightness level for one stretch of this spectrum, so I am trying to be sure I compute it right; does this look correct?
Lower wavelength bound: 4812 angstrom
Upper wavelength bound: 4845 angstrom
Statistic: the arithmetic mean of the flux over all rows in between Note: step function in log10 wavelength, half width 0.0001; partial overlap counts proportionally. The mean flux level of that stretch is 14.3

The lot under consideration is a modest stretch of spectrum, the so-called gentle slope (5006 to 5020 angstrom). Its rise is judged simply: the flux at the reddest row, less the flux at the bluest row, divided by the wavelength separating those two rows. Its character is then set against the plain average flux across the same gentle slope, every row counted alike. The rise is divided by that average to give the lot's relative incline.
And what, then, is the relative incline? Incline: -0.016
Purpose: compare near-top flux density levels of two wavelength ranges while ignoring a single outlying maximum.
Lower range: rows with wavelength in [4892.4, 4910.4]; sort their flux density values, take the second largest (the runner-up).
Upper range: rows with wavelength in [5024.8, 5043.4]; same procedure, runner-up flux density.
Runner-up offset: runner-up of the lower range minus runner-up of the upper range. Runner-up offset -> -0.18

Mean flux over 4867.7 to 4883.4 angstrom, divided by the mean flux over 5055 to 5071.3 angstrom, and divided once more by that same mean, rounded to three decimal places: 0.066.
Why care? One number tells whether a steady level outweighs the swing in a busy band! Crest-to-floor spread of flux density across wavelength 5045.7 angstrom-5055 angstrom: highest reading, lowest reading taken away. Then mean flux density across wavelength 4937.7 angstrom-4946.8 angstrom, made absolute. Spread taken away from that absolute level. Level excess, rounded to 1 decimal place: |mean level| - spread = 13.3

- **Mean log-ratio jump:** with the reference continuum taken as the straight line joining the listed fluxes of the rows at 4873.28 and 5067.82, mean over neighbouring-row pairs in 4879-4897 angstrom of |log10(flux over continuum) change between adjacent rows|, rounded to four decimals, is 0.0225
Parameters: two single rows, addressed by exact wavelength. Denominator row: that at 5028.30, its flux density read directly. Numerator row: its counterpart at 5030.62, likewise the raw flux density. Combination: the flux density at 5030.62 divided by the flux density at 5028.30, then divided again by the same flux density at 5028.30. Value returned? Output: 0.087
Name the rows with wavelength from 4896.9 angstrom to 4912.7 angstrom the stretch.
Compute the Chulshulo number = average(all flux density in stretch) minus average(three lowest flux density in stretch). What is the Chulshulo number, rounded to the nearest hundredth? 0.42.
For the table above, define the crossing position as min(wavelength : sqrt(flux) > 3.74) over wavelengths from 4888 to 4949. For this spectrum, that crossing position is 4891.27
